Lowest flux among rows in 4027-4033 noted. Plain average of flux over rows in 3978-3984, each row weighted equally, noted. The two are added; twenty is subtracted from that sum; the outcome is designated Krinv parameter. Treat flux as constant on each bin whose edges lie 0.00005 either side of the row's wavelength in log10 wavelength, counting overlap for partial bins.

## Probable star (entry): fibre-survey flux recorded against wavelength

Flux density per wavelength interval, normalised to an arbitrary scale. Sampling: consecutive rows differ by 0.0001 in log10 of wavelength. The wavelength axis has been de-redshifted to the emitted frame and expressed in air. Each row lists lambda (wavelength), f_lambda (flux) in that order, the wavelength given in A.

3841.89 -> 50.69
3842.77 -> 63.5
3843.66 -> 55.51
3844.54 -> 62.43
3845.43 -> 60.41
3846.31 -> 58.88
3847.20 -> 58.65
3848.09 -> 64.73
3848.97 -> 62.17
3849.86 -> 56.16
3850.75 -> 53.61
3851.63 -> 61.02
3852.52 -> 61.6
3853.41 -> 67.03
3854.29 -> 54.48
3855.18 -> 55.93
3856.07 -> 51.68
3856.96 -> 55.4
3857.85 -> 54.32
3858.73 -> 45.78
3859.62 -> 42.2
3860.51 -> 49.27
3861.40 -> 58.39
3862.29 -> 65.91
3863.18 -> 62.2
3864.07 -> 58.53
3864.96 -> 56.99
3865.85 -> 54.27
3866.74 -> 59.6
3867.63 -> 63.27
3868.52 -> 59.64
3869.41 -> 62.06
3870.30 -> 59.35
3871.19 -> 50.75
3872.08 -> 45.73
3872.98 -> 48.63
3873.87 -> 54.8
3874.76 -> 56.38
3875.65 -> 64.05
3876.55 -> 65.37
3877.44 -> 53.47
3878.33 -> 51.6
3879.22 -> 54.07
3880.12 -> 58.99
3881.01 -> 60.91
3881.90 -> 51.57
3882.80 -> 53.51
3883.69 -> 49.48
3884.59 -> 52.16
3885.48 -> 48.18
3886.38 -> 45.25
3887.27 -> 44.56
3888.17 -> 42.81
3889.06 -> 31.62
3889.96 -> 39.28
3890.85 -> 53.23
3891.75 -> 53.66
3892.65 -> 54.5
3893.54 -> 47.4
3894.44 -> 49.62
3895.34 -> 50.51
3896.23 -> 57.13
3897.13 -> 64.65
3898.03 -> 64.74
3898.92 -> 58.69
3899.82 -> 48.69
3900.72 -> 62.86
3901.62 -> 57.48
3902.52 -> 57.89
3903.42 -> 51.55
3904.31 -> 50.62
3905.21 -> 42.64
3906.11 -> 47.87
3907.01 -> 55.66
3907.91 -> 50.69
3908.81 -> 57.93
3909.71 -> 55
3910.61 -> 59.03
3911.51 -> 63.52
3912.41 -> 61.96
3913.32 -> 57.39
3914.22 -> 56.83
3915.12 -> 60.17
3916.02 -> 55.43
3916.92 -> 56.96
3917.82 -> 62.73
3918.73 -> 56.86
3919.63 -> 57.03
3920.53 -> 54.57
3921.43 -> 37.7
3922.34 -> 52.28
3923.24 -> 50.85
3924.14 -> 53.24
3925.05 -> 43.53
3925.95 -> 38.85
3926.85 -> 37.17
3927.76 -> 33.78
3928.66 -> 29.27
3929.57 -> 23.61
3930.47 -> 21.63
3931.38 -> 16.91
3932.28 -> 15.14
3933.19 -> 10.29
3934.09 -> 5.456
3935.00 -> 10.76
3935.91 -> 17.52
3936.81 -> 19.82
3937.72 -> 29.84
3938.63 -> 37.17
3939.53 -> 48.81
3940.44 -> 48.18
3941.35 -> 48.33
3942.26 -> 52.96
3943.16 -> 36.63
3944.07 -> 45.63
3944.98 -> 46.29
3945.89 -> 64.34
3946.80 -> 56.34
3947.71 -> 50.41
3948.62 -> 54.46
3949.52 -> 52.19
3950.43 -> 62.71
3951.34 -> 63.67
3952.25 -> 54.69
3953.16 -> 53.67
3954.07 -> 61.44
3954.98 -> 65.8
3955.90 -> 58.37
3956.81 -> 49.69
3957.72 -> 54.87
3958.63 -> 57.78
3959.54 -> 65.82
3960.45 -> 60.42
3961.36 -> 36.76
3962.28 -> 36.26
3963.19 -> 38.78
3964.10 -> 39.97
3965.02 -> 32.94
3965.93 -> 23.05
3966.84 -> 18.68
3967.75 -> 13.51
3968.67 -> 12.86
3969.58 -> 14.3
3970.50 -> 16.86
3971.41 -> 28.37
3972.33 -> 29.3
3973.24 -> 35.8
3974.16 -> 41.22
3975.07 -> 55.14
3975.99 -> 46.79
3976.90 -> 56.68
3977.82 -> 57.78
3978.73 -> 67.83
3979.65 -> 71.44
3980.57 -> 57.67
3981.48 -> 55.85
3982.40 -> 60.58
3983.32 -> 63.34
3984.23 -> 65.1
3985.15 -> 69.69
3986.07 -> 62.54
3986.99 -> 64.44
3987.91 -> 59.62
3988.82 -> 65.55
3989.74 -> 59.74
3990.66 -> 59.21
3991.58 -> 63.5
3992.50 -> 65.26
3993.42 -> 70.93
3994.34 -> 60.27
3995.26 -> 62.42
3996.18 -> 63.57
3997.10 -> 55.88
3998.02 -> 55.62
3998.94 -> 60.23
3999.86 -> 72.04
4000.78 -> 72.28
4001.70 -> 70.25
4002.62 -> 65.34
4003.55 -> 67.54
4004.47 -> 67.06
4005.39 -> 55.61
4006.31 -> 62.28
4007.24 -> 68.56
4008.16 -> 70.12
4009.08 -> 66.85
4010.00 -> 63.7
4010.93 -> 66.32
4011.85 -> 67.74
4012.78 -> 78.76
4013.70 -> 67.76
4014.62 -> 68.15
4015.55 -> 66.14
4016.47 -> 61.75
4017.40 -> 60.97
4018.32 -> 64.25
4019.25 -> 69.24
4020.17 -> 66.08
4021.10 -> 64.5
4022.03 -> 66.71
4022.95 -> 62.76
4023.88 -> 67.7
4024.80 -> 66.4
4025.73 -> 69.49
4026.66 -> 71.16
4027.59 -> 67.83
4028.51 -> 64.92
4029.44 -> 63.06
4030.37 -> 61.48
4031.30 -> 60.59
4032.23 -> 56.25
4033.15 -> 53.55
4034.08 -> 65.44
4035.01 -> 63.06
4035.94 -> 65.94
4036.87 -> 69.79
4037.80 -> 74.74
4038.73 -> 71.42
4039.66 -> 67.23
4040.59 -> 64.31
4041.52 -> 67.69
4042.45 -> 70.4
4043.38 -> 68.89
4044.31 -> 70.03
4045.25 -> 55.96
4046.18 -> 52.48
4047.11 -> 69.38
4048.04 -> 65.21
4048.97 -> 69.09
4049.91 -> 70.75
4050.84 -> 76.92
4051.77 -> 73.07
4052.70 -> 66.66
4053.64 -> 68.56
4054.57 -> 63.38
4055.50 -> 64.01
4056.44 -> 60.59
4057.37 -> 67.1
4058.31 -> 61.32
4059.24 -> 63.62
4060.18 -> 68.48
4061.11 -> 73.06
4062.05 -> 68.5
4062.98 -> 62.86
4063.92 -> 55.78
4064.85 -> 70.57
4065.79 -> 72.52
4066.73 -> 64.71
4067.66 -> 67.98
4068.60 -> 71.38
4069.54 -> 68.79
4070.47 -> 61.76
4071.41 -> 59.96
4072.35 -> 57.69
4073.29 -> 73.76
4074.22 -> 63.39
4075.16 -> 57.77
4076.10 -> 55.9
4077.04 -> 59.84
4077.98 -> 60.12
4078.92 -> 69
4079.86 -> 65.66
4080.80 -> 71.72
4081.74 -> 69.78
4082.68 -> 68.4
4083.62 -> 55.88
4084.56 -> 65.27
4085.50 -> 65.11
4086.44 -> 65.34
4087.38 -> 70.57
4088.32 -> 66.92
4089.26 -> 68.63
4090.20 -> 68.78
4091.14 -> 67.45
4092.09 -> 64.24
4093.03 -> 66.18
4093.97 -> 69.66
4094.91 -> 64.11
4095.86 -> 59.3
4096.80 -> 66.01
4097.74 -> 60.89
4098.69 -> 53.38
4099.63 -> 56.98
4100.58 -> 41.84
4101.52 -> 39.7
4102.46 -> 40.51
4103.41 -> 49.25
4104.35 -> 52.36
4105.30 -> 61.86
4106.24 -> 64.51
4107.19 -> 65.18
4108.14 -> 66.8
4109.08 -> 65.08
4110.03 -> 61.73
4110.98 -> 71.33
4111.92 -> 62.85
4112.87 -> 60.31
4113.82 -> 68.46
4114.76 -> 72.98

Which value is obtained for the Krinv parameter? 99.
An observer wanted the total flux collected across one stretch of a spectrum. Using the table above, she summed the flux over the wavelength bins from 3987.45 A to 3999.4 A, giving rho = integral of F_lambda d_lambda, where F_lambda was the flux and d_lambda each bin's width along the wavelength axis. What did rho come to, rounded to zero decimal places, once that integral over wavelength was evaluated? 737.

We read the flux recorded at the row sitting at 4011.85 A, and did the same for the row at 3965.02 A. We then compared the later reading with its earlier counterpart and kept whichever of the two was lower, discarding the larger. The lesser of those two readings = 33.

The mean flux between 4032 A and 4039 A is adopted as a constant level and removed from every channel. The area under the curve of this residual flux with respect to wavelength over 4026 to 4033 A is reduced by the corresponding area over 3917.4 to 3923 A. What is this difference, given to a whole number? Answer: 53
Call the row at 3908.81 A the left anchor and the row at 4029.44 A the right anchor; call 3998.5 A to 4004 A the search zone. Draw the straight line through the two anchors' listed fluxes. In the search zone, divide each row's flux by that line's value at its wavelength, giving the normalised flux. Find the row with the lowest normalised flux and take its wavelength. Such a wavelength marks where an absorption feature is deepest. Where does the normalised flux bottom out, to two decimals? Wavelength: 3998.94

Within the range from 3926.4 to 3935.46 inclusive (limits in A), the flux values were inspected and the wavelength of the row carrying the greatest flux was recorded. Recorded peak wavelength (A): 3926.85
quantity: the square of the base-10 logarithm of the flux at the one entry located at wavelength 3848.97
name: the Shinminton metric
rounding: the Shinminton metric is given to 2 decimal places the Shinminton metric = 3.22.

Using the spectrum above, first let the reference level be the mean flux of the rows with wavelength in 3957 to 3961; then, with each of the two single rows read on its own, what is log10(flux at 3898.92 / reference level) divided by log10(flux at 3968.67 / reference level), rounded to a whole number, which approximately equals 0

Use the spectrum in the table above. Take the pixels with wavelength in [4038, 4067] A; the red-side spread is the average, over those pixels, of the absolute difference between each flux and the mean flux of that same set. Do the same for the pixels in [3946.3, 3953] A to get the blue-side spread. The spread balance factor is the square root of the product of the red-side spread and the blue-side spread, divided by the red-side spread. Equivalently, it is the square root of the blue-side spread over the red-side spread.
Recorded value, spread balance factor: 1.0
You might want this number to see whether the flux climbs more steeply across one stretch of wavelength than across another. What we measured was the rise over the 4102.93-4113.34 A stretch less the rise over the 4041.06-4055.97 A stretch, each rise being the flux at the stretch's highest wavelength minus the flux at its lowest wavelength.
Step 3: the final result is 15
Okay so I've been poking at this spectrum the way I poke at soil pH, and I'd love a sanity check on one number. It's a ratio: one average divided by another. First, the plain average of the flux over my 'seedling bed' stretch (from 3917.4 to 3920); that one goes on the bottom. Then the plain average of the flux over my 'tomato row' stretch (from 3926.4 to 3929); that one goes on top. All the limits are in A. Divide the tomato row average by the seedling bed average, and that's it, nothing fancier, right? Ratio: 0.57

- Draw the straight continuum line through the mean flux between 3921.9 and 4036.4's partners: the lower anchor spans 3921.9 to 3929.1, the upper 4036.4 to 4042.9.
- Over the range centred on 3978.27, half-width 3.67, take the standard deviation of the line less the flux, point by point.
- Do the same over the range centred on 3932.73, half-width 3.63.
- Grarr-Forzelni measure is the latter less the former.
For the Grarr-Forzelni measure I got -1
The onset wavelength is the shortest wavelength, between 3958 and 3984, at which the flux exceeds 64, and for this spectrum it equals 3959.54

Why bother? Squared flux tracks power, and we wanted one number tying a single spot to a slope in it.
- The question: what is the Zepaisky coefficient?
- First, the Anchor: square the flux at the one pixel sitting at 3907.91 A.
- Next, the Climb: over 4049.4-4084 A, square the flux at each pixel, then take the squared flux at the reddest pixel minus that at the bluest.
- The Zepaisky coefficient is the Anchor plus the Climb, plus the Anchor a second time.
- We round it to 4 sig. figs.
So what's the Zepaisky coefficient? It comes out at 3256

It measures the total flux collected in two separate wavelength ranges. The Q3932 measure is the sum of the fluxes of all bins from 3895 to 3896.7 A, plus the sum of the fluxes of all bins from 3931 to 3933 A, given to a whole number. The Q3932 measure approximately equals 140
